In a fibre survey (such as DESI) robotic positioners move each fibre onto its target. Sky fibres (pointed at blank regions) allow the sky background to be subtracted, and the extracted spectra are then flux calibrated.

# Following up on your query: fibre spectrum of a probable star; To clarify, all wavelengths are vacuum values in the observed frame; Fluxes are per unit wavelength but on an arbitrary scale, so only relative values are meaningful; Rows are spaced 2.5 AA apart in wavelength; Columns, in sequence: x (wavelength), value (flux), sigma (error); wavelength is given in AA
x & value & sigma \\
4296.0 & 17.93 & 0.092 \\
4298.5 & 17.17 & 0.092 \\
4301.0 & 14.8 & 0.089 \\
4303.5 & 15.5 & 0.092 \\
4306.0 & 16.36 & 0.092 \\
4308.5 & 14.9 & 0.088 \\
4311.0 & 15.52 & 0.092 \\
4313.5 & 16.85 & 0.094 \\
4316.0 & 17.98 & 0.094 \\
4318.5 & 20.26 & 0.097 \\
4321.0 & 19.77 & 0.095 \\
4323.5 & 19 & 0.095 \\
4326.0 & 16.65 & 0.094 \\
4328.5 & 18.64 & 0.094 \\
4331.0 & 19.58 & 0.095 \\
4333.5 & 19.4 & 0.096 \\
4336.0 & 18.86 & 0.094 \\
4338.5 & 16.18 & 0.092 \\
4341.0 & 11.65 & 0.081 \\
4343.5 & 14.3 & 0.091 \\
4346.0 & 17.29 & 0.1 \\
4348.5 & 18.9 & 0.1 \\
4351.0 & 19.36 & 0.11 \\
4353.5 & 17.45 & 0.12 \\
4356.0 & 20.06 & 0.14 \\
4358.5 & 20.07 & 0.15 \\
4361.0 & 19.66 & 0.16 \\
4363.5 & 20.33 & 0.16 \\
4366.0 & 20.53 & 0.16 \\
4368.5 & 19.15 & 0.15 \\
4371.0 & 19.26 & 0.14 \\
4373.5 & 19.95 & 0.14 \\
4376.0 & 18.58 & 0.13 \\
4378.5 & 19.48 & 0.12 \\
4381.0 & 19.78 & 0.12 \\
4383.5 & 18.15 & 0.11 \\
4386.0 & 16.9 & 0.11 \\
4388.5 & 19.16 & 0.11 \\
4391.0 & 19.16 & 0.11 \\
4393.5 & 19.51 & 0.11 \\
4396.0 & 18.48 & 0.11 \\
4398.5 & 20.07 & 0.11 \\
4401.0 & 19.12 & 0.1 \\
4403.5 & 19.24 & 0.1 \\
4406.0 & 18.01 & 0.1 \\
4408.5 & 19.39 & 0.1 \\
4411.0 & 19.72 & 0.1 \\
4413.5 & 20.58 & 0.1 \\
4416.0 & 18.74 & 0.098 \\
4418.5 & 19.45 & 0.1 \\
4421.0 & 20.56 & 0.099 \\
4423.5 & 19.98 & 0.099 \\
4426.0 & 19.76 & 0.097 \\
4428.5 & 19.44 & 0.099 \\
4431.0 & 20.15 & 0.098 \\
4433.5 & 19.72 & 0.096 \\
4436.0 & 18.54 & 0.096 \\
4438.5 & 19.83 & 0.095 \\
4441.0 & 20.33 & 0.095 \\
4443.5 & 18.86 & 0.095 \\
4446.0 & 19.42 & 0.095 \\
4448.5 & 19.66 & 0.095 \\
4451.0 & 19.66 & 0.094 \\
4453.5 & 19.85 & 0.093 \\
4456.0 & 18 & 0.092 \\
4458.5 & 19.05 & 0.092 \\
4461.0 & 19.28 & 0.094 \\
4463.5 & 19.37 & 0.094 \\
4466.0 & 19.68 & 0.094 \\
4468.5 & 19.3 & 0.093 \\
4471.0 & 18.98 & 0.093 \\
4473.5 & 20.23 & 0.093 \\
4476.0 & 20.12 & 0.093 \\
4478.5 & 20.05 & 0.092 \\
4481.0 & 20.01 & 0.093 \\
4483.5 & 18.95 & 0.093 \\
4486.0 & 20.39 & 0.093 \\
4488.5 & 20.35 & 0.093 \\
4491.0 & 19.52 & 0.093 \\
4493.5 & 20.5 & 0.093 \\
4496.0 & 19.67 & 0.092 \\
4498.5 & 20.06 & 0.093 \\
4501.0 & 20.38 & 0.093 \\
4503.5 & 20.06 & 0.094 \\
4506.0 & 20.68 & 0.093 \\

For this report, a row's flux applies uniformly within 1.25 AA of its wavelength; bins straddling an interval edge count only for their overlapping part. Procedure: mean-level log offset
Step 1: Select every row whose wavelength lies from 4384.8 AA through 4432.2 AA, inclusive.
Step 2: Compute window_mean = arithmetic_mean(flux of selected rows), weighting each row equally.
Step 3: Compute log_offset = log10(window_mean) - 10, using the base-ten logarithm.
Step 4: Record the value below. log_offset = -8.71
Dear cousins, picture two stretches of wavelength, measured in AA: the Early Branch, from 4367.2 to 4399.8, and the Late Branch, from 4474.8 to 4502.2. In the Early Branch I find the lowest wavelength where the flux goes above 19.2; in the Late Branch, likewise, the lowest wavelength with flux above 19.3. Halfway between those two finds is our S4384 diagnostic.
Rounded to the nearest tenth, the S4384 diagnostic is 4423.5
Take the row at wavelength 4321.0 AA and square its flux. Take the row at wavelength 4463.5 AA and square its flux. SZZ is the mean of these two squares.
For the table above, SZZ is 383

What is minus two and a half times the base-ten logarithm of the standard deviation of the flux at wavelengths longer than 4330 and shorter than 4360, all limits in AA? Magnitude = -1.0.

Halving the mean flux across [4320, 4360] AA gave 9.0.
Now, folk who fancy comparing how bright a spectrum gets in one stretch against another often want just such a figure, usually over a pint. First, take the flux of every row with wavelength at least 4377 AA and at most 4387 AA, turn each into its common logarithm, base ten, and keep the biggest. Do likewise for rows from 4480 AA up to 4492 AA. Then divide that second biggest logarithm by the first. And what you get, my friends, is 1.01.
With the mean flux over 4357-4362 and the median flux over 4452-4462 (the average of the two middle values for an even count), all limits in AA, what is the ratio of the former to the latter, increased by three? 4.04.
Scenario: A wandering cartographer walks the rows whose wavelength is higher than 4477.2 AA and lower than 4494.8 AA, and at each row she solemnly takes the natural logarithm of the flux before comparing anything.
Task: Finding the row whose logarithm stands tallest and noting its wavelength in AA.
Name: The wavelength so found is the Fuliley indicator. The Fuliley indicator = 4493.5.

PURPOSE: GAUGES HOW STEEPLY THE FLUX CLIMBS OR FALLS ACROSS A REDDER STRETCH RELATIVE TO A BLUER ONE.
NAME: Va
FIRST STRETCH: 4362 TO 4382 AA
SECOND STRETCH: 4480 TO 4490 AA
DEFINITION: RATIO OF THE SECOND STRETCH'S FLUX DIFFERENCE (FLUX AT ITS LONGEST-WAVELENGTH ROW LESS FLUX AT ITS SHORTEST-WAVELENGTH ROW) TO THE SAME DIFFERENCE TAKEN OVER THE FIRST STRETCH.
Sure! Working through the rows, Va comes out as -0.6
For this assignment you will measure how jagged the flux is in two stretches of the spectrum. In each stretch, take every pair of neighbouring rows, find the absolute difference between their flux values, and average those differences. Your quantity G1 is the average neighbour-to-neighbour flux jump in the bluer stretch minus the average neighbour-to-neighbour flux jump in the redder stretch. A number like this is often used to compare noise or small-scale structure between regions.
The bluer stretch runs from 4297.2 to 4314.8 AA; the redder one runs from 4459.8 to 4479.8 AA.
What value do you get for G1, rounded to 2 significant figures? 0.86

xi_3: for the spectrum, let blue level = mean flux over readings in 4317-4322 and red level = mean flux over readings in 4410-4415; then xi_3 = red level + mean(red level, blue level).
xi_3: 40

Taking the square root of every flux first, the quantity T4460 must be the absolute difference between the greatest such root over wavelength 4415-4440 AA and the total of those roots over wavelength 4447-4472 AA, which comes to 39.4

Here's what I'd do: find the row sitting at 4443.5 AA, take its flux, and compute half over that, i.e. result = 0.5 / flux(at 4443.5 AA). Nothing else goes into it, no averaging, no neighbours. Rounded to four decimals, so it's 0.0265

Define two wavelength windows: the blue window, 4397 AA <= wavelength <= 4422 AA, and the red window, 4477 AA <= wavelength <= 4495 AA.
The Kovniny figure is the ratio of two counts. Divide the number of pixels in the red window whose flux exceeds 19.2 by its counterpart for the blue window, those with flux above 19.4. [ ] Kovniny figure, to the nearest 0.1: 1.2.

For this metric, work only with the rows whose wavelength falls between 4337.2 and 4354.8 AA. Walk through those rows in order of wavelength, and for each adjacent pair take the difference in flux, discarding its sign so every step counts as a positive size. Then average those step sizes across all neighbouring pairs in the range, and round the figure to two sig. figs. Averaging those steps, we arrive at 2.4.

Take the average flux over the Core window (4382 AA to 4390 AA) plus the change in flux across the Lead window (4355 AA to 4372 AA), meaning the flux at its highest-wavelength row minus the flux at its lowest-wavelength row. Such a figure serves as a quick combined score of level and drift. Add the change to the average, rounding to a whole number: 17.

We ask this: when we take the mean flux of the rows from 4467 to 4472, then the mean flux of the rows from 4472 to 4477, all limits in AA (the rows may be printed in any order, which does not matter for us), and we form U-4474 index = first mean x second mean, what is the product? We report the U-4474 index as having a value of 386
